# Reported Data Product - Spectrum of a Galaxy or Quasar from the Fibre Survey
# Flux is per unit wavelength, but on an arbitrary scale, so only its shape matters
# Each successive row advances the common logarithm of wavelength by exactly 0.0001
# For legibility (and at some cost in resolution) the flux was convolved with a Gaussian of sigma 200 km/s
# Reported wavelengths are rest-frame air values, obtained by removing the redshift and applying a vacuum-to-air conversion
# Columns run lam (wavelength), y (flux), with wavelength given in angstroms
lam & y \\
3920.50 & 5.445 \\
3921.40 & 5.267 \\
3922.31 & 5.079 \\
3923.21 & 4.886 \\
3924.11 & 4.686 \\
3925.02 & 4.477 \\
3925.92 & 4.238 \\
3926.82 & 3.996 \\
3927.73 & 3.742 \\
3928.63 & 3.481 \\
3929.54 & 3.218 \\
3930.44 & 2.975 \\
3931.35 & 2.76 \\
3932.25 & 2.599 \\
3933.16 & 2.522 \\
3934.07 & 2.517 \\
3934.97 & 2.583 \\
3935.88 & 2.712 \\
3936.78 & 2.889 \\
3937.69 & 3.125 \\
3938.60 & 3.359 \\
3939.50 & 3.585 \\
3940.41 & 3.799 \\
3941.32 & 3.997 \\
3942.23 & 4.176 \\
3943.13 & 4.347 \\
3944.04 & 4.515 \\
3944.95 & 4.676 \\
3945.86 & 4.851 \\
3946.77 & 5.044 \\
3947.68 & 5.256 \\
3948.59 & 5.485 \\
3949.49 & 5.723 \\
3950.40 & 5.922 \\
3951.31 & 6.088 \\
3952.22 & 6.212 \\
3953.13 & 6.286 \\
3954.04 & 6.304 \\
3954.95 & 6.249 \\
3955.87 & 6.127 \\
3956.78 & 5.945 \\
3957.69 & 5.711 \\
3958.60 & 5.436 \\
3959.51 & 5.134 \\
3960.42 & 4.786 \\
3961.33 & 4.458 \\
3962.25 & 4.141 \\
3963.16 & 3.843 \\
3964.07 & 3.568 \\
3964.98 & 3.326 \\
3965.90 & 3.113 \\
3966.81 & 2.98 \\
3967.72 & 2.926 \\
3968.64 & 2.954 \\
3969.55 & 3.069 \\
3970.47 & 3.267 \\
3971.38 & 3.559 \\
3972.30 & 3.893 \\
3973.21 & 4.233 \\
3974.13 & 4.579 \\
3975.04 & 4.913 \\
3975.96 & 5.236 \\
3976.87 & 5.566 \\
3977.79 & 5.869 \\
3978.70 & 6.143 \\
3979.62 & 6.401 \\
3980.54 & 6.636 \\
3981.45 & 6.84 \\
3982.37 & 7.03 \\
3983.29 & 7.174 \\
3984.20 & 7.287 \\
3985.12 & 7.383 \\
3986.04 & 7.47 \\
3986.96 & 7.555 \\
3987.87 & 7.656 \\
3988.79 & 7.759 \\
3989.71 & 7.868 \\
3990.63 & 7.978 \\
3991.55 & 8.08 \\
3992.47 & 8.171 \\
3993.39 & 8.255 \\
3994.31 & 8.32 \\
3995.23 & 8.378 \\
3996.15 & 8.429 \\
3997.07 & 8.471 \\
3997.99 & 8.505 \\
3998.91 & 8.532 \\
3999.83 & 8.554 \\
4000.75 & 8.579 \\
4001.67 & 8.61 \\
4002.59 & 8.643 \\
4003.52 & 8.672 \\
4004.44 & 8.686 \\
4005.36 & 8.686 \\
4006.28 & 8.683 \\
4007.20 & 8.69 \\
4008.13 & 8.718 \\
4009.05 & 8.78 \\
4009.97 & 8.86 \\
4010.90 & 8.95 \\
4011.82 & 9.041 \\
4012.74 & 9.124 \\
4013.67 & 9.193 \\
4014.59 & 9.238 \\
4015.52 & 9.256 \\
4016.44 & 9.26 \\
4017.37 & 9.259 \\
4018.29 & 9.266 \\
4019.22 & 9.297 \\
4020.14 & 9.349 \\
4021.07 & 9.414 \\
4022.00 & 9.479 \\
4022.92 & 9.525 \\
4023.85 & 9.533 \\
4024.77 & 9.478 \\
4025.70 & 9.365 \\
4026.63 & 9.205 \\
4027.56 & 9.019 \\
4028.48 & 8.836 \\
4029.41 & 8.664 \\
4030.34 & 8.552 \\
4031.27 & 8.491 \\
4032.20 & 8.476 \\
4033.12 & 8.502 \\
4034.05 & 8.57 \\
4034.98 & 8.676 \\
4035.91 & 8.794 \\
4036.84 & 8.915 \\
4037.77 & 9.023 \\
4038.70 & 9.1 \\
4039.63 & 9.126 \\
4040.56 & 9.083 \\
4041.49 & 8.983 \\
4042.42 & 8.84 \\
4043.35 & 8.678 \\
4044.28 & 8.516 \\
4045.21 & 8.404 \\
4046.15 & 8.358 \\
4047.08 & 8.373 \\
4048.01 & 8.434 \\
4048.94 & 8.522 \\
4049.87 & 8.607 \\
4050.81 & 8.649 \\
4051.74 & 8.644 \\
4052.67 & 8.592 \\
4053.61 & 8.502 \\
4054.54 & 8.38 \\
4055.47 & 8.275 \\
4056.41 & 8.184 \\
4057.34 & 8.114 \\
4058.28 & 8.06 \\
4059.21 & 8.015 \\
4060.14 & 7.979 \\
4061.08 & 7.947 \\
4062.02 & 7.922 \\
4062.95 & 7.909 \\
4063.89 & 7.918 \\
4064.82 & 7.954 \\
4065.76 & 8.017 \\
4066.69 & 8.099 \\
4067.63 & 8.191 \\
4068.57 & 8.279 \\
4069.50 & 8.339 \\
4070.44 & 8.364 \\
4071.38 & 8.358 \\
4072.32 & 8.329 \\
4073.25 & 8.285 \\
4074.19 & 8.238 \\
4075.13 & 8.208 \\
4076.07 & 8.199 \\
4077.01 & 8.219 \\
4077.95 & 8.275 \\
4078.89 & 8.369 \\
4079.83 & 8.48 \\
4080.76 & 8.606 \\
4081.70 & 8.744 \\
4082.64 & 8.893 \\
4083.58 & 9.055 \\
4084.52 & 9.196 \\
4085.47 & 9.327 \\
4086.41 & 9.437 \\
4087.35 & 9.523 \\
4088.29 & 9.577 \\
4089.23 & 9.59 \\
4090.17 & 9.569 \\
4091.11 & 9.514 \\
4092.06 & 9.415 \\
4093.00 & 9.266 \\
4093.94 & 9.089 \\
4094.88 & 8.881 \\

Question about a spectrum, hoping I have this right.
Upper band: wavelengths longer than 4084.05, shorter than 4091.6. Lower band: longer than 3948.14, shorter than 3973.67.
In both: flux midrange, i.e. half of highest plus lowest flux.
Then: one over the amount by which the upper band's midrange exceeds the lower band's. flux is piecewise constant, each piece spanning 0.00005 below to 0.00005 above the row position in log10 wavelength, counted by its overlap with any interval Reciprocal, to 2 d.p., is 0.21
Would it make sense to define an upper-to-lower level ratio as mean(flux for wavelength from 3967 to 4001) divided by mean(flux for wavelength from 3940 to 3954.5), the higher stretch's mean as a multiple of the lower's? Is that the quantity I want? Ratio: 1.3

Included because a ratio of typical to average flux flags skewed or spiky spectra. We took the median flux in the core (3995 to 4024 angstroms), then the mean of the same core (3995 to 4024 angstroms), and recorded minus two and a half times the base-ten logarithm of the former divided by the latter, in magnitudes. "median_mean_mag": 0.013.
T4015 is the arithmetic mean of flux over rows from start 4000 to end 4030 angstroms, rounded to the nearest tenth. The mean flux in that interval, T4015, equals 9.0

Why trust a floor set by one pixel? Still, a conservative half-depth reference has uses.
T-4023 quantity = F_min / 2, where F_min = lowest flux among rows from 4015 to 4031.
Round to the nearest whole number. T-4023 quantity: 4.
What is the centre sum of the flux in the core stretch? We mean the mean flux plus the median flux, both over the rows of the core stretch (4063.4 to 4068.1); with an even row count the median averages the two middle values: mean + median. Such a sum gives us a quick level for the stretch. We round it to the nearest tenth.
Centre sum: 16.1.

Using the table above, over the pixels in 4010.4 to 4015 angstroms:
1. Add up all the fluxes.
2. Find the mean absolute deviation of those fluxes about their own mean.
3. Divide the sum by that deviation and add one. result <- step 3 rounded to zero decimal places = 502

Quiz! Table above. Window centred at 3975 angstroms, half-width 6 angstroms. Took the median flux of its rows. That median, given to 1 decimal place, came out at 4.9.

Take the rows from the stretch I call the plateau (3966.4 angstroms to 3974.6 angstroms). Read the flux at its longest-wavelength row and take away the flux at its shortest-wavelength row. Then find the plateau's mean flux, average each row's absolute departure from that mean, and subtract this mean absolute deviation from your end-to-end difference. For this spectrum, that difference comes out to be 1.1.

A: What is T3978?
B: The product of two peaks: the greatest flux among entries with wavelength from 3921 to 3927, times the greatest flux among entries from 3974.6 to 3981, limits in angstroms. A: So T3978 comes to 35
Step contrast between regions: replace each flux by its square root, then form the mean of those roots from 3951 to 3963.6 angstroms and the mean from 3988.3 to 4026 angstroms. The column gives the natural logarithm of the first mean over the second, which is -0.24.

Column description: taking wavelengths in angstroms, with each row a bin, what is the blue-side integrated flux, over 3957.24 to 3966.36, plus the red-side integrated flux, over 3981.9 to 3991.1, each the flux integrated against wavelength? 109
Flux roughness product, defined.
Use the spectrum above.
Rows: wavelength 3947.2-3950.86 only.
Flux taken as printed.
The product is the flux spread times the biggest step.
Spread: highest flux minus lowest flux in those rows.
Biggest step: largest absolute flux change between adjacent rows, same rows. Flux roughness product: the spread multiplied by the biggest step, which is 0.16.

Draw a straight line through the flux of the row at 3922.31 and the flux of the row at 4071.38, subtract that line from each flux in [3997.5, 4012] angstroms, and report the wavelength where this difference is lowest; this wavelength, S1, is 4007.20 angstroms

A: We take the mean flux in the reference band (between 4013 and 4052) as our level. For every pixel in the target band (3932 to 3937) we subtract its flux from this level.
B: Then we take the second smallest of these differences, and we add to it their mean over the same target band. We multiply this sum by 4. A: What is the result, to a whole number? 50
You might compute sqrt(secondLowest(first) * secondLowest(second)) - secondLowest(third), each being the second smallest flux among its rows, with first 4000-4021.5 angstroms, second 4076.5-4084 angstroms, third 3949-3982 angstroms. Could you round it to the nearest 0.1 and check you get 5.5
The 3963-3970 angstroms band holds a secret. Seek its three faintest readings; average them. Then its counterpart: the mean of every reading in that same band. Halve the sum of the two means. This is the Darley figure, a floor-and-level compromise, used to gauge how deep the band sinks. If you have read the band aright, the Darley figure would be 3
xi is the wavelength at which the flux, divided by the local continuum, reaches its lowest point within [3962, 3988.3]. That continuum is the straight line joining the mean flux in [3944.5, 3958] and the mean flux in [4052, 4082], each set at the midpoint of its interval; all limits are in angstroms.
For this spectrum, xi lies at 3967.72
